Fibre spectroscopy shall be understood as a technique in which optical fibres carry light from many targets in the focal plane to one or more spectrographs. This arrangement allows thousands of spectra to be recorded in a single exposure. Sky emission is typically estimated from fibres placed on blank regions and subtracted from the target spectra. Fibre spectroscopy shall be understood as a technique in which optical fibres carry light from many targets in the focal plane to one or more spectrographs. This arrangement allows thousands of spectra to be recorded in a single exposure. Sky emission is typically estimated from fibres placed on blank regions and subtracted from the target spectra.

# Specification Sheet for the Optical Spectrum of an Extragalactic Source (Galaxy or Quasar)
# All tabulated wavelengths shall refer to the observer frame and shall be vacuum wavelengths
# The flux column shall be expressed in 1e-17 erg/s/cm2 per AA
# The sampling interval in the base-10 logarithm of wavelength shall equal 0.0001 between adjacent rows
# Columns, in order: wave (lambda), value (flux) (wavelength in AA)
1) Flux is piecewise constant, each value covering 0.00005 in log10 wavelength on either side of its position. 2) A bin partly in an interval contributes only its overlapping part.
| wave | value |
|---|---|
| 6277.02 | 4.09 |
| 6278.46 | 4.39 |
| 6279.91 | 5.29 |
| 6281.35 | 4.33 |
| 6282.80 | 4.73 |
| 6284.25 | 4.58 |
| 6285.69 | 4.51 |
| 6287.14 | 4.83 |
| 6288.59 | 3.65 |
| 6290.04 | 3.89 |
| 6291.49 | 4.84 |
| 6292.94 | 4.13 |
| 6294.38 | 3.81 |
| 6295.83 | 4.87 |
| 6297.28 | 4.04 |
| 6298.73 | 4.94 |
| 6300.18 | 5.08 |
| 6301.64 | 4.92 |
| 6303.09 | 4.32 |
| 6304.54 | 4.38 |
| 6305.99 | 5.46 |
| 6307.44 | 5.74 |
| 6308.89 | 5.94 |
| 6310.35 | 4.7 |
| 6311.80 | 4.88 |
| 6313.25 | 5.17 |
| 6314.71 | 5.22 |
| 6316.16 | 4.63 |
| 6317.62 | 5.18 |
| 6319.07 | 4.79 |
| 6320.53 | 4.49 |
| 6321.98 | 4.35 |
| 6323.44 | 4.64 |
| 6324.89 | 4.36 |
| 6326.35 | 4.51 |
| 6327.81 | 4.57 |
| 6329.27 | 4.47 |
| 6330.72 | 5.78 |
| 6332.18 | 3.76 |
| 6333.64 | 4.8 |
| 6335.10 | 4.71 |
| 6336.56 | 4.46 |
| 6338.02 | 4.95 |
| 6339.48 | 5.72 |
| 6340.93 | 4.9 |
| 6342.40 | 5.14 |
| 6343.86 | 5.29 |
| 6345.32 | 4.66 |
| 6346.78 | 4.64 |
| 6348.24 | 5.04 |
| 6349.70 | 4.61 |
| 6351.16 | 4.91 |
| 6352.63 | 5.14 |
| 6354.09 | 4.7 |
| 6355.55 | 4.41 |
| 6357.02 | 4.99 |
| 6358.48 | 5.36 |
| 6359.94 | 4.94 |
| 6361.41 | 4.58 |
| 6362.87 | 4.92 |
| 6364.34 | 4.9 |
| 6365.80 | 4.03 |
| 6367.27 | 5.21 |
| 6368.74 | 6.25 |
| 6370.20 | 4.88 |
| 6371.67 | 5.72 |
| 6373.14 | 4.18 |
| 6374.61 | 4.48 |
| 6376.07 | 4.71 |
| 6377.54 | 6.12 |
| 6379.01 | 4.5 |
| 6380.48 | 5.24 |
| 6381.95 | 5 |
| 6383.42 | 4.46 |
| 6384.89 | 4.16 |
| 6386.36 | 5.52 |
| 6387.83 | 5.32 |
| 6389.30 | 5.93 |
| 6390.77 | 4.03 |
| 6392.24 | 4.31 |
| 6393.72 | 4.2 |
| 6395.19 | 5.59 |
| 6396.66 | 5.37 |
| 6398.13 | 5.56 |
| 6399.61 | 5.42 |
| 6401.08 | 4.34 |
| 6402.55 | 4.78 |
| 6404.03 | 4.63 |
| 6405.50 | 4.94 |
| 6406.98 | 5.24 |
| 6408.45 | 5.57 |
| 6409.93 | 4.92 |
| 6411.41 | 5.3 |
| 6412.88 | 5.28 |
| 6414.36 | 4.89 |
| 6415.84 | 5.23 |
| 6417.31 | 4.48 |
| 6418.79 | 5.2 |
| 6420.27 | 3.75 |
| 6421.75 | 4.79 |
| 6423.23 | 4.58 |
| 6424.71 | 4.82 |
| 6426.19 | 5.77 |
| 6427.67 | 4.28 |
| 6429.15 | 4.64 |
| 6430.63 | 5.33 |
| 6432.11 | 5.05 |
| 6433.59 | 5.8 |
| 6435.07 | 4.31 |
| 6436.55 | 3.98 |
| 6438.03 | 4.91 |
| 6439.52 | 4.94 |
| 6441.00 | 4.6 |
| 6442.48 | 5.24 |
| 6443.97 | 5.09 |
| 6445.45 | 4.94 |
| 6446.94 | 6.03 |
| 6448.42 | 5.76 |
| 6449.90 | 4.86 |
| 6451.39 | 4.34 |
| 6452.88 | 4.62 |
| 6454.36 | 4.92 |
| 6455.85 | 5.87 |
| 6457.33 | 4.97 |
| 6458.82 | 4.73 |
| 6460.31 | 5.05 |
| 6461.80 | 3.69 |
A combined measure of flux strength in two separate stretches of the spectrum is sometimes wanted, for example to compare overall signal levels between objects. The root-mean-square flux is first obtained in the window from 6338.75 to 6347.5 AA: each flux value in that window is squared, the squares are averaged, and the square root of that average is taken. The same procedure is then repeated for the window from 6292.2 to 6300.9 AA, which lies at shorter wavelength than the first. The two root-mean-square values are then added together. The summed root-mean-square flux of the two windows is 9.6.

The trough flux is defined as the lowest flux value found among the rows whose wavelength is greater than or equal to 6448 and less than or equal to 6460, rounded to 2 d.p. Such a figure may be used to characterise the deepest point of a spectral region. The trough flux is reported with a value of 4.34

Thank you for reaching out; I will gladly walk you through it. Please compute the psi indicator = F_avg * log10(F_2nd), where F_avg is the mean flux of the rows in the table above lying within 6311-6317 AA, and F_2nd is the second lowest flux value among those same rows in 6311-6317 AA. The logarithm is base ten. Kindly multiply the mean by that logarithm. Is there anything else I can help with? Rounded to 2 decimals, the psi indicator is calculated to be 3.42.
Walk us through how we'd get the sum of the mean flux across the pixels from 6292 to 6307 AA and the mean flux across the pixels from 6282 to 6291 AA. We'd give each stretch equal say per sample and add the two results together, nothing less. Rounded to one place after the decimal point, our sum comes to 9.0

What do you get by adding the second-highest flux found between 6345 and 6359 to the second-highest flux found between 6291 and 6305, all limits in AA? 10.1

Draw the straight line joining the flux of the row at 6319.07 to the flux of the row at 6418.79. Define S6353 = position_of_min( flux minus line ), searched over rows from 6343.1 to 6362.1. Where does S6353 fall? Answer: 6355.55 AA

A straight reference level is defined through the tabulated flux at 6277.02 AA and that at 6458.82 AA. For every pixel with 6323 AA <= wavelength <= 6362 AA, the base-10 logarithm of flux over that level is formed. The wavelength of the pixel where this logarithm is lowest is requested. 6332.18 AA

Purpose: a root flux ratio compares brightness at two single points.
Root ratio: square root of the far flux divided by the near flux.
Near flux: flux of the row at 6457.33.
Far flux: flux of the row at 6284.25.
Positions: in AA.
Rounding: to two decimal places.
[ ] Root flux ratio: 0.96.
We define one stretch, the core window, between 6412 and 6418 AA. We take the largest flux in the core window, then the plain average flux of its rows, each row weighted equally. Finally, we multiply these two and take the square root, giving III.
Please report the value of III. 5.1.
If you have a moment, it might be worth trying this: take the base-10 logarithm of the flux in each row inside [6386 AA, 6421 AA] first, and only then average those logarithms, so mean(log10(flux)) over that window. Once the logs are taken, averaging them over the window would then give 0.695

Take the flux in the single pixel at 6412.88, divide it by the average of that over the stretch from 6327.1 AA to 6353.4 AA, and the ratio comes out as 1.09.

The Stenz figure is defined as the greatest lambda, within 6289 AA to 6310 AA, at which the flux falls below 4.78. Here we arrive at 6304.54 AA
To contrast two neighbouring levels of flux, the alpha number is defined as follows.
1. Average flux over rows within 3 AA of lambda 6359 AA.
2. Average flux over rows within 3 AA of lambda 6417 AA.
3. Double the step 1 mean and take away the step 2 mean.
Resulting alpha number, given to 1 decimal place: 5.0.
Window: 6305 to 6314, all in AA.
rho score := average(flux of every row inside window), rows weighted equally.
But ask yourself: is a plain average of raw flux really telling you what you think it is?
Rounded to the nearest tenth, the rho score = 5.3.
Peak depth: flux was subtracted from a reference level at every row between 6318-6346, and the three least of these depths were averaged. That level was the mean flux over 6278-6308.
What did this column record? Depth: -0.99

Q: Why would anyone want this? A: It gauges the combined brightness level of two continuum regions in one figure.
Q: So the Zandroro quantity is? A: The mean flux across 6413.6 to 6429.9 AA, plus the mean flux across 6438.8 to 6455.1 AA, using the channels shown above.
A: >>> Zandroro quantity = 9.8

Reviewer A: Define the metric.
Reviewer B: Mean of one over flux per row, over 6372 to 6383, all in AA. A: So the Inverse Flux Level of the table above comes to 0.207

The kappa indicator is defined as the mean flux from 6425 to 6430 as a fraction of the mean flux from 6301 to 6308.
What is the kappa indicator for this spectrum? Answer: 0.99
